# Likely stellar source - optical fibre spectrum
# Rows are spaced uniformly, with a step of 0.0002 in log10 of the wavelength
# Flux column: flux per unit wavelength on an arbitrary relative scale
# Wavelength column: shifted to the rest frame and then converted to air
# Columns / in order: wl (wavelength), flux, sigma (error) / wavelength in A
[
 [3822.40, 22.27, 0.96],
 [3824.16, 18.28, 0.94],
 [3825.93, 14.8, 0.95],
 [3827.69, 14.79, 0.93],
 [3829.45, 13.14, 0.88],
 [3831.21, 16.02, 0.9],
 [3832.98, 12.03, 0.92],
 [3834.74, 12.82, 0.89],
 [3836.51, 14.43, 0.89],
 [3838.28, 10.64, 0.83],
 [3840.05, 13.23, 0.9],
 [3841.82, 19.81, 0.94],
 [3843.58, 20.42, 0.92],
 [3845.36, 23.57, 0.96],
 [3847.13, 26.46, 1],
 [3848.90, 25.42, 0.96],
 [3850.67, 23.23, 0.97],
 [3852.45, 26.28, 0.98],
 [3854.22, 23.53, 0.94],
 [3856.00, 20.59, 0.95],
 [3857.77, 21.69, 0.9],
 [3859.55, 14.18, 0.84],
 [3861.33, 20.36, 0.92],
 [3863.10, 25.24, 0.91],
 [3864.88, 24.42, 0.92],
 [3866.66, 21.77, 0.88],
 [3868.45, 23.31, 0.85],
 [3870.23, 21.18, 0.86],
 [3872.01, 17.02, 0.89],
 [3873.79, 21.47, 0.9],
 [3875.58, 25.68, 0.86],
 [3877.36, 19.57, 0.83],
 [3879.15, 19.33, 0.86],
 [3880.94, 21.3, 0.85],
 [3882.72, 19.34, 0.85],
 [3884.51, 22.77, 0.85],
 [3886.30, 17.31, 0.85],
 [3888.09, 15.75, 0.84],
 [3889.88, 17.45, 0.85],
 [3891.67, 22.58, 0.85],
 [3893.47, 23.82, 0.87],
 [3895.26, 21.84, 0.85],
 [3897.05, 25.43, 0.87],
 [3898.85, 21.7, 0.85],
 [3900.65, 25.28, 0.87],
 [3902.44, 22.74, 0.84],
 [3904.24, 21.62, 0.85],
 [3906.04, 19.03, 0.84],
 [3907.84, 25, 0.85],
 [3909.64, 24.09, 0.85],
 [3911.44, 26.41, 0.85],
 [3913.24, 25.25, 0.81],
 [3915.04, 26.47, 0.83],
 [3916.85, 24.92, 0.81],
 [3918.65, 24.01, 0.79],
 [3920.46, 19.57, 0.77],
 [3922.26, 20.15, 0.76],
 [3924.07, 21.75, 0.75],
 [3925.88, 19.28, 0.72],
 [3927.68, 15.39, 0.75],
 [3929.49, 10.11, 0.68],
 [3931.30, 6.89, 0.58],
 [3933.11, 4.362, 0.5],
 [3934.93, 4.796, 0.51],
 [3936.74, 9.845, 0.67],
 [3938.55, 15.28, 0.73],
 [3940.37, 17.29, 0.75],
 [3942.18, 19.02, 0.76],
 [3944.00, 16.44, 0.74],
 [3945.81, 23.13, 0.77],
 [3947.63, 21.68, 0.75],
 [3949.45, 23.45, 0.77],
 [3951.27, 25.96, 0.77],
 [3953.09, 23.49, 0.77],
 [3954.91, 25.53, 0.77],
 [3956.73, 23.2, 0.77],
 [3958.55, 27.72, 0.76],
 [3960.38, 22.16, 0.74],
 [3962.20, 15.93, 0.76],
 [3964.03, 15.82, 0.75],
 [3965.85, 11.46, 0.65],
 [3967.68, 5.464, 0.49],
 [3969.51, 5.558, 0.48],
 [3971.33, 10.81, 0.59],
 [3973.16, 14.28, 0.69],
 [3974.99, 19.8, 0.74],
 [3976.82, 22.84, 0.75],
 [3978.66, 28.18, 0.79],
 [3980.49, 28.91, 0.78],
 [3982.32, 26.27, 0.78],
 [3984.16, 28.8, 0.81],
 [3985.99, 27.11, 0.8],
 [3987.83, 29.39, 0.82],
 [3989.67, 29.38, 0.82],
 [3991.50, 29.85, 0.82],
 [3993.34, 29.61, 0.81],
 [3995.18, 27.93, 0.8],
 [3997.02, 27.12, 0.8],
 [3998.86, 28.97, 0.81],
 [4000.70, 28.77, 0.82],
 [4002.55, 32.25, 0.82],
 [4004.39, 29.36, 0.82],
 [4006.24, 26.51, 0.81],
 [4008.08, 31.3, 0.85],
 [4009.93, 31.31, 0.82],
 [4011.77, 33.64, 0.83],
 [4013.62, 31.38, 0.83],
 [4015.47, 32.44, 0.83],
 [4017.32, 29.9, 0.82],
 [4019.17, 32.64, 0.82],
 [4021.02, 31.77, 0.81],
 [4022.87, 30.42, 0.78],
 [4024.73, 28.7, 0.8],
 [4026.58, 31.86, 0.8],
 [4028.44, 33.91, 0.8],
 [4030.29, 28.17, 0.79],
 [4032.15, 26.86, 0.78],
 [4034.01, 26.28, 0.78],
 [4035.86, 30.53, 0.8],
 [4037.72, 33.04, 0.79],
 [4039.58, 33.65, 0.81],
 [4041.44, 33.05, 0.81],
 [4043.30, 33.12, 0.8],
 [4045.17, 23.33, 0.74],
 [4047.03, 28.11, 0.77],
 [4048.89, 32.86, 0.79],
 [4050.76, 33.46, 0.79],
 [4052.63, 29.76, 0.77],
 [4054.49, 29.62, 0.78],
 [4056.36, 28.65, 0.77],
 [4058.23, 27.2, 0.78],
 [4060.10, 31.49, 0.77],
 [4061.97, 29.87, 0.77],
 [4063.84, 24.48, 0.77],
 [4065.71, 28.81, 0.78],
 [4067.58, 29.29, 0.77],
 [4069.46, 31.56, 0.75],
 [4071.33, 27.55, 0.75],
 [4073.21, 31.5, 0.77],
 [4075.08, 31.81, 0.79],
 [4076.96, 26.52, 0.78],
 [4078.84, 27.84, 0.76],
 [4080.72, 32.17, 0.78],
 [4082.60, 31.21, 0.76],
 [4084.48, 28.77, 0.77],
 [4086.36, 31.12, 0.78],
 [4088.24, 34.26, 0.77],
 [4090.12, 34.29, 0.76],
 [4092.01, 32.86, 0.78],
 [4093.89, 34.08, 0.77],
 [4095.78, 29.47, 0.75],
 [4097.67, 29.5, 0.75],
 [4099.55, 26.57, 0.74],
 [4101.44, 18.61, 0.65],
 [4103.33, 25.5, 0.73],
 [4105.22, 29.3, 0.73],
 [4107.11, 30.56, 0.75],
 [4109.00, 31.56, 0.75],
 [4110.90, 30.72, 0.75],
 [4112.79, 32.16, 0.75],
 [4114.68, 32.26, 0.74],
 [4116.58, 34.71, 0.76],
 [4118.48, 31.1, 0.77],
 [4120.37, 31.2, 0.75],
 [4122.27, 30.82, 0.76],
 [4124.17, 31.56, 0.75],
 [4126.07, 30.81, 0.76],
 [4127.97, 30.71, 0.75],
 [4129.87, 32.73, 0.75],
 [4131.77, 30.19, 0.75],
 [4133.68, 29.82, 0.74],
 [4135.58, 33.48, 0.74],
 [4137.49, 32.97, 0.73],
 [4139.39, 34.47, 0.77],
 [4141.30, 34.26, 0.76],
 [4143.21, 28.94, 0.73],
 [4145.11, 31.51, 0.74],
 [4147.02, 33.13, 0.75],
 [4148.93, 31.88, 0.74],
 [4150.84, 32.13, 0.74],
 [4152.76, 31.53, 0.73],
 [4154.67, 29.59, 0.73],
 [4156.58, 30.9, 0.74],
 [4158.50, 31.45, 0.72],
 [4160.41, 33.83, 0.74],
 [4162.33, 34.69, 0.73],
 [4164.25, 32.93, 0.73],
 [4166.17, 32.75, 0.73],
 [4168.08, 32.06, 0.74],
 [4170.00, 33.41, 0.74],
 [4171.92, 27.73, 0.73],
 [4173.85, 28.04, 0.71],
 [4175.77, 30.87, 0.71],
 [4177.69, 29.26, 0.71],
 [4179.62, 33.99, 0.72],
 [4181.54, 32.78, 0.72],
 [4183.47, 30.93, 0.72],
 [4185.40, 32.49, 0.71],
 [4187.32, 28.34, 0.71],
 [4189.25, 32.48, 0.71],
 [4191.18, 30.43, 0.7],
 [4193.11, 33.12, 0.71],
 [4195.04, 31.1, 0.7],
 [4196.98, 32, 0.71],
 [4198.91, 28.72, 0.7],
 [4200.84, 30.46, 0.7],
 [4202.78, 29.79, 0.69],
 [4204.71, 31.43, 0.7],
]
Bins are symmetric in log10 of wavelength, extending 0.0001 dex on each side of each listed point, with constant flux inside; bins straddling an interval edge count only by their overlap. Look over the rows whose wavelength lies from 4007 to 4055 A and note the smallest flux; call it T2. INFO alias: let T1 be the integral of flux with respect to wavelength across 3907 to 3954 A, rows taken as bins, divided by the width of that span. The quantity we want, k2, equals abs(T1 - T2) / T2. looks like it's 0.19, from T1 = 19.0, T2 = 23.33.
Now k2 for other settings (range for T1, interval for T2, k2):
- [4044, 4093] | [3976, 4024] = 0.31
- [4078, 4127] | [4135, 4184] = 0.10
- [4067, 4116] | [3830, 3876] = 1.83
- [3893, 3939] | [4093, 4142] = 0.04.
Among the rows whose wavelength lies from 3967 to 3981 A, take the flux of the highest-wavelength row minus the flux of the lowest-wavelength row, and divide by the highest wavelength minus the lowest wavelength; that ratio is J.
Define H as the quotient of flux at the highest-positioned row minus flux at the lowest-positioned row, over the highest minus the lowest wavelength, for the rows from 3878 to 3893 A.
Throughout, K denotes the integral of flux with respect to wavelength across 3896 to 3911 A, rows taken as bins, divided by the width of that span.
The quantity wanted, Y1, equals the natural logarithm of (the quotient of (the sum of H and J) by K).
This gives -2.4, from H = 0.26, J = 1.8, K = 23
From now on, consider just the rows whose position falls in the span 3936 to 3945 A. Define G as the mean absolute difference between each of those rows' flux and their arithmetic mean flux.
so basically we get 2.4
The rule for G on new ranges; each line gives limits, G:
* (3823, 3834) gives 1.5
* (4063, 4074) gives 1.9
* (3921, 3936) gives 6.3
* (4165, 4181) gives 2.0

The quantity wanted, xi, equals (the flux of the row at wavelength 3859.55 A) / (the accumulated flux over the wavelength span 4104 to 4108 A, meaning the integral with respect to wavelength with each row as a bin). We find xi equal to 0.12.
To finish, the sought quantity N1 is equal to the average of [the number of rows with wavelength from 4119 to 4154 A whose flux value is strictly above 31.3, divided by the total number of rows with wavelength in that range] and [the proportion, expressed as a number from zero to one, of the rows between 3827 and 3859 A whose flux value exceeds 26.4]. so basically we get 0.33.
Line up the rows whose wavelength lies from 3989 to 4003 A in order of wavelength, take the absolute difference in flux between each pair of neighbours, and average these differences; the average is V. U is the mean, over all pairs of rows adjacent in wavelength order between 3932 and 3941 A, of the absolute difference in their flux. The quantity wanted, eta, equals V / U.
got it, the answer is 0.4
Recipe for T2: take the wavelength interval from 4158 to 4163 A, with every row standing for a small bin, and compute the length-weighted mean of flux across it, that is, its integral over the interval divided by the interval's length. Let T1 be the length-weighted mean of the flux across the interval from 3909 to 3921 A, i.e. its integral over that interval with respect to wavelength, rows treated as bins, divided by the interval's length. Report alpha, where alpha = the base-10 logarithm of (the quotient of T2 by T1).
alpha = 0.13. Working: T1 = 25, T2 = 33.4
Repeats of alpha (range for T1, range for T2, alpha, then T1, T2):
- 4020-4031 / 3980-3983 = -0.05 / 31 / 27.5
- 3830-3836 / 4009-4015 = 0.37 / 14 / 32.1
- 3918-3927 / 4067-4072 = 0.15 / 21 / 29.6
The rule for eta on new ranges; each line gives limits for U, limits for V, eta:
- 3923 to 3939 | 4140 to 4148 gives 0.9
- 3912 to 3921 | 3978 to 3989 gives 1.0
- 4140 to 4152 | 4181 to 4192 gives 1.2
